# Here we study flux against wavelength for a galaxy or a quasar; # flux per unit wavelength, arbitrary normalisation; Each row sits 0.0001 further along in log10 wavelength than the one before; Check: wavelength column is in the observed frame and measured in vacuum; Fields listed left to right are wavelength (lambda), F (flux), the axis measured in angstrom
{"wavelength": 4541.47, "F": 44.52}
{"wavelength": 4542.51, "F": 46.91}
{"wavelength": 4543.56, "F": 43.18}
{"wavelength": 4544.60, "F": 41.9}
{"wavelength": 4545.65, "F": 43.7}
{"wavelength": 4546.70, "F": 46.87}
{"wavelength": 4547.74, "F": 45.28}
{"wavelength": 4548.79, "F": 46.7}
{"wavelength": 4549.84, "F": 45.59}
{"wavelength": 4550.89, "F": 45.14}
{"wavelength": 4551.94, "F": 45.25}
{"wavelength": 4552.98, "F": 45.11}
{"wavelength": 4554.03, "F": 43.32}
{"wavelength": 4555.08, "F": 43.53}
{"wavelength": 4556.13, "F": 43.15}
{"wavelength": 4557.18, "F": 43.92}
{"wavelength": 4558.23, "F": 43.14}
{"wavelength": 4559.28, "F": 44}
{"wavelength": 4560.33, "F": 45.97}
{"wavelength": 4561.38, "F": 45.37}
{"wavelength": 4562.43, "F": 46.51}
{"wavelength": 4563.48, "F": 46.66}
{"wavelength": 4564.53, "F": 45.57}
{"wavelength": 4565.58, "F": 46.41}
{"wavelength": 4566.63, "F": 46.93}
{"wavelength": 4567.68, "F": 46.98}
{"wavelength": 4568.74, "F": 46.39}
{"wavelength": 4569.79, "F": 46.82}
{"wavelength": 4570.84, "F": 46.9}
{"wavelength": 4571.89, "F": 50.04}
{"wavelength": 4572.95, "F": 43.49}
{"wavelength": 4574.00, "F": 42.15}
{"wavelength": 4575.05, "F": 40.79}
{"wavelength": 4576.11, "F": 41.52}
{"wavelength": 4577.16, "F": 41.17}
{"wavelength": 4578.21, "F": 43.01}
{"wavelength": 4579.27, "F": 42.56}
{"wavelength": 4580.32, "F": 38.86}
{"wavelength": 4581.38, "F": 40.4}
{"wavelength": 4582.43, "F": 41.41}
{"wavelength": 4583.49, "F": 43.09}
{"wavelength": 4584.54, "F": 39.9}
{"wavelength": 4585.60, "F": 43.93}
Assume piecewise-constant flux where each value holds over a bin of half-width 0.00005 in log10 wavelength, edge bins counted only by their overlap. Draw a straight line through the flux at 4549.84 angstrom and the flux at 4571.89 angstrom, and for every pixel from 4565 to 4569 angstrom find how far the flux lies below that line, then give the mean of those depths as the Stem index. 2.4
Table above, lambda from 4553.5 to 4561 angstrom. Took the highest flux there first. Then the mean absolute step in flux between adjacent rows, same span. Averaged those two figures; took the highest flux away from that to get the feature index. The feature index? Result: -22.6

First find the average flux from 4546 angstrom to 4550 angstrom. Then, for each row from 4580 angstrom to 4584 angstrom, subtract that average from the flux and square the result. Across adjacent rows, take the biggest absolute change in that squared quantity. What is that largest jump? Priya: 20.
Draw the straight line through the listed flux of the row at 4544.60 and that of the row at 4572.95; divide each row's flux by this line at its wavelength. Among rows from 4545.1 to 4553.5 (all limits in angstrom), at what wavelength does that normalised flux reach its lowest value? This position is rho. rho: 4545.65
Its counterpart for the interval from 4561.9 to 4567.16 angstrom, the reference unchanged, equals 4564.53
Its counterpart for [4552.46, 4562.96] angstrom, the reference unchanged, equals 4558.23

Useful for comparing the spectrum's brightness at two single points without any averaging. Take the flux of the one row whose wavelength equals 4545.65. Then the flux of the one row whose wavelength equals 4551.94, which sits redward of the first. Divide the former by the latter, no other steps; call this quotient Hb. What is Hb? 0.97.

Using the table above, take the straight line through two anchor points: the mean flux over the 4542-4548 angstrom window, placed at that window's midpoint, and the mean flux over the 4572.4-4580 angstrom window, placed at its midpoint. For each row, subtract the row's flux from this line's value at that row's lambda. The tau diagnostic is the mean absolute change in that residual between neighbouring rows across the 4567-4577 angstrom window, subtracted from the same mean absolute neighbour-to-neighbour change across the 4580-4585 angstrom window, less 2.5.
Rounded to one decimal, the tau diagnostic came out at -2.4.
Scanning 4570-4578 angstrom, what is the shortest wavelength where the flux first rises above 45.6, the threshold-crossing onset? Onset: 4570.84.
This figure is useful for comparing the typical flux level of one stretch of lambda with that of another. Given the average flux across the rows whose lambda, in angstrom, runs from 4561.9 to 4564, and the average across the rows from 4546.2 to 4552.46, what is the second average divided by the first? 0.983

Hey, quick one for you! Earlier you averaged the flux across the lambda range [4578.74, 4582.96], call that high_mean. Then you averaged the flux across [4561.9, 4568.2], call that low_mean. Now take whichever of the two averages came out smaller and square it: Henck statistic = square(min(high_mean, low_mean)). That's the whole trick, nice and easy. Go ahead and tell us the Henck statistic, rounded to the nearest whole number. 1665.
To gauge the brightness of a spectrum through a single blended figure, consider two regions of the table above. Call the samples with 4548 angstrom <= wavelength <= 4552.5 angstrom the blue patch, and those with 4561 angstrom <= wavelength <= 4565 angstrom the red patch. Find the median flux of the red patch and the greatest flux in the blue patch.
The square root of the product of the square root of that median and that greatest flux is 17.8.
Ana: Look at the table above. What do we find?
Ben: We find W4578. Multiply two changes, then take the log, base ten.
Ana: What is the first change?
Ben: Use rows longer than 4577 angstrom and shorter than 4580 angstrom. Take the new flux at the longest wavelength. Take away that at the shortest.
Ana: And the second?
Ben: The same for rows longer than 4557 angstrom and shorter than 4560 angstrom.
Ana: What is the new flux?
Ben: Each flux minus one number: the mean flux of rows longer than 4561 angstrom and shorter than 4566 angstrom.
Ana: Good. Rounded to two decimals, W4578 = -0.95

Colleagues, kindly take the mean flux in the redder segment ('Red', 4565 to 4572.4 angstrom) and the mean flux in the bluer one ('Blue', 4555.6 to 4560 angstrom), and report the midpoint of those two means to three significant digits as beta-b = 45.4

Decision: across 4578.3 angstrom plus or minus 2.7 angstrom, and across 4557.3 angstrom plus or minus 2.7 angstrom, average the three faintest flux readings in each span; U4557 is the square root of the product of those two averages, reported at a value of 41.9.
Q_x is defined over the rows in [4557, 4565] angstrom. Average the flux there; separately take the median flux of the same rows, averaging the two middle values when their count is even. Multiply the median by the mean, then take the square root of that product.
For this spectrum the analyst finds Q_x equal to 45.3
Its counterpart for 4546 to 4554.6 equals 45.3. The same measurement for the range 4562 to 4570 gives 46.6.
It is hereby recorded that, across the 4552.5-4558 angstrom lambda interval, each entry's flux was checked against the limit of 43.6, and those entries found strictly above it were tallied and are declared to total 2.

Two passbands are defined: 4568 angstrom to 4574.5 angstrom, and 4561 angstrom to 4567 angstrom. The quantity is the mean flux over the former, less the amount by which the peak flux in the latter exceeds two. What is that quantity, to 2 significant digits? 1.0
